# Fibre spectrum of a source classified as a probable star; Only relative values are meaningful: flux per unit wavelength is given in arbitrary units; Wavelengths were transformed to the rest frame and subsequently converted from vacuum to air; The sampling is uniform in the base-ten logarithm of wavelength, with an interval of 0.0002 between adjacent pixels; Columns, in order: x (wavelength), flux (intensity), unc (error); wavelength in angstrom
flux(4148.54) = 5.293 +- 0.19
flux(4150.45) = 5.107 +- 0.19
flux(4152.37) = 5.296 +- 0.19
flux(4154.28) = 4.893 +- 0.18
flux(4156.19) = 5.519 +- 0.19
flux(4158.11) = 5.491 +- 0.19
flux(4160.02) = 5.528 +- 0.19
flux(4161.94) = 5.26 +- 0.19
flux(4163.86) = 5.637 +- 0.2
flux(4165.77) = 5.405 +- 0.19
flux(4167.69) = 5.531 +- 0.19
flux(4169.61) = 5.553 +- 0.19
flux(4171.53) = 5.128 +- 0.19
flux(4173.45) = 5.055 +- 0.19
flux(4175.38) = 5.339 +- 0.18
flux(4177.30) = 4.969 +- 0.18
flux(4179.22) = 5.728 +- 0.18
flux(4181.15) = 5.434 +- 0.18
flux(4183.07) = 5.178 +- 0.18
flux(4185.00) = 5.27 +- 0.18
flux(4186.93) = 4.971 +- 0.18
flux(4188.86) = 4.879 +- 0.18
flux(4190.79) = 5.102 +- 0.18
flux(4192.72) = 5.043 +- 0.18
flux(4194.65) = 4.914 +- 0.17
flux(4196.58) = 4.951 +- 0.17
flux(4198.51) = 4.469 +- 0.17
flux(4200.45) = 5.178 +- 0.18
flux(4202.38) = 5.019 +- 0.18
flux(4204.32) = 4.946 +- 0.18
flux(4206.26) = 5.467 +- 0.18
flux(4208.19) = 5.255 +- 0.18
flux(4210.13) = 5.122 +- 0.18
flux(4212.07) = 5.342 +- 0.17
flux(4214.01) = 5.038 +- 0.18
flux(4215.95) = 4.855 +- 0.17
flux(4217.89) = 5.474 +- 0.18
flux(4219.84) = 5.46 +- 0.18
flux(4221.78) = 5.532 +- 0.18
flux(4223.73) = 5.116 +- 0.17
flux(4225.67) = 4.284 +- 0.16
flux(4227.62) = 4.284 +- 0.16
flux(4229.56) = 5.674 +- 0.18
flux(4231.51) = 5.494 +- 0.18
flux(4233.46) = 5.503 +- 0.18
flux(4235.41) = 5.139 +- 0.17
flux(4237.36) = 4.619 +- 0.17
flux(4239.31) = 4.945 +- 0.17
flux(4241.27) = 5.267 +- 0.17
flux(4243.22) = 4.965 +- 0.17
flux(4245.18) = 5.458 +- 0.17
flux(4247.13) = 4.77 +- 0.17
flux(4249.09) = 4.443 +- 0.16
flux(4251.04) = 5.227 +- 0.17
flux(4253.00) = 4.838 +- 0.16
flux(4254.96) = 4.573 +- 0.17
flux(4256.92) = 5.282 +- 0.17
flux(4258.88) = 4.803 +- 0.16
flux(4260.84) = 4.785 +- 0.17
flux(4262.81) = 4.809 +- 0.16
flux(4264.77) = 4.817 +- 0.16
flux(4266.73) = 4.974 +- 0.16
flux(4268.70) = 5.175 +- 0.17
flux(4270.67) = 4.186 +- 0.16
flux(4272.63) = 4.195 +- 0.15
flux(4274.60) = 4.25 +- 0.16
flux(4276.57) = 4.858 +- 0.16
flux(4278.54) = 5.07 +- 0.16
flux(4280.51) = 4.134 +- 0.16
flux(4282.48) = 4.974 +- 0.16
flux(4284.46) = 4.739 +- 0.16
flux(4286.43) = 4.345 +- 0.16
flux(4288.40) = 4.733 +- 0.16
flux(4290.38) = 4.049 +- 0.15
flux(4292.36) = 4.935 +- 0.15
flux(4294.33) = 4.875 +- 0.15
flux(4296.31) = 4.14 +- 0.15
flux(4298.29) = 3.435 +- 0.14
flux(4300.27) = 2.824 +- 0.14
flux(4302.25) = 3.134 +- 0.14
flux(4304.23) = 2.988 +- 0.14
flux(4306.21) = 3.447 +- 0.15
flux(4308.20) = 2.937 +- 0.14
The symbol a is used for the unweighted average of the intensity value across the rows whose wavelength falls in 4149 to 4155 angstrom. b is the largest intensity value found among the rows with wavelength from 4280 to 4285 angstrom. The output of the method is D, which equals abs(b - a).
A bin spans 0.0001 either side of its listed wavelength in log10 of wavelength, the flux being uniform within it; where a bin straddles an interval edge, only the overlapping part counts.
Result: 0.1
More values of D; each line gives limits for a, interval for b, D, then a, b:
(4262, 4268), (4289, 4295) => 0.1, 4.87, 4.935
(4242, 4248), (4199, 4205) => 0.1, 5.06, 5.178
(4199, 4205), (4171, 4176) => 0.3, 5.05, 5.339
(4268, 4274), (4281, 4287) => 0.5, 4.52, 4.974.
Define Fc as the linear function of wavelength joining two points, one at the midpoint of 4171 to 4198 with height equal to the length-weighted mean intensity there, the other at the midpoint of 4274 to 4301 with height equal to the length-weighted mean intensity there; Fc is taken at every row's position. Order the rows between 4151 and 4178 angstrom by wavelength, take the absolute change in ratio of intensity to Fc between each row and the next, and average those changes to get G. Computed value 0.048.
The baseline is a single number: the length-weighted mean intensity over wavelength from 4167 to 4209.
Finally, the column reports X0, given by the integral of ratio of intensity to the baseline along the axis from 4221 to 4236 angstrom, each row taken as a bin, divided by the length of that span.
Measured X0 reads 0.99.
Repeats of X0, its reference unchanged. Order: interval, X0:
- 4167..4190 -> 1.02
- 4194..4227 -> 0.99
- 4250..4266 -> 0.95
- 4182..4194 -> 0.98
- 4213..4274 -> 0.96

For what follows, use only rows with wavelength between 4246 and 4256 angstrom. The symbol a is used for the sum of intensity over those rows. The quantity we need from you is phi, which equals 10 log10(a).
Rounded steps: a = 24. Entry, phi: 13.8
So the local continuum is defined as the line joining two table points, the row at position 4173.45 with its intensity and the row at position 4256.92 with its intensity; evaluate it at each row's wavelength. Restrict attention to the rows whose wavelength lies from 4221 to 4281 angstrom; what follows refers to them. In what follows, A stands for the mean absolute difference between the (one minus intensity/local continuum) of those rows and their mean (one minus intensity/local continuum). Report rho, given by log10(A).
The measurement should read -1.15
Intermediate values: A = 0.071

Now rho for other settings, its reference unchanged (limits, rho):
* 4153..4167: -1.45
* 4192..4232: -1.26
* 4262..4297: -1.19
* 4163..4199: -1.27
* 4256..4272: -1.39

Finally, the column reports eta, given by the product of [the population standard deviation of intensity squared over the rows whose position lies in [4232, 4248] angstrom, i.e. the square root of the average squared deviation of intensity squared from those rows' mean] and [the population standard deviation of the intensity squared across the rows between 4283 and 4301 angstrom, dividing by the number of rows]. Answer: 16.0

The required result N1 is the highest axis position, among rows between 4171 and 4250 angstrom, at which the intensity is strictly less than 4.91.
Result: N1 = 4249.09 angstrom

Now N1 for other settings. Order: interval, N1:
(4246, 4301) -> 4300.27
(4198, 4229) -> 4227.62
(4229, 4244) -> 4237.36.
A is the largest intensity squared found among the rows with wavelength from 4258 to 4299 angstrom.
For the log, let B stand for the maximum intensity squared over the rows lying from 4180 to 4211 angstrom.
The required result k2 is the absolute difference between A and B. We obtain 3.1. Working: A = 26.8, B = 30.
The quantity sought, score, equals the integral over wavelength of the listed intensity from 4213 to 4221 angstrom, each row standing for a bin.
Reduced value 41.7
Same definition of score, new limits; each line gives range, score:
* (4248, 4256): 38.2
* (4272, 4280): 36.7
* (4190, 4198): 39.8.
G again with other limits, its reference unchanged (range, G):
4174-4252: 0.069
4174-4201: 0.057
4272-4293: 0.119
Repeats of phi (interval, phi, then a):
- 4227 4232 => 11.9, 15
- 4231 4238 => 13.2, 21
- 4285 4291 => 11.2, 13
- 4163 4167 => 10.4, 11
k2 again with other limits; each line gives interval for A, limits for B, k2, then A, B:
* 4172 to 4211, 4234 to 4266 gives 3.0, 32.8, 30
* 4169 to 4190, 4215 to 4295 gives 0.6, 32.8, 32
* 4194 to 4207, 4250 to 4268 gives 2.0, 29.9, 28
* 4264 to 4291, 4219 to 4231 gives 5.4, 26.8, 32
